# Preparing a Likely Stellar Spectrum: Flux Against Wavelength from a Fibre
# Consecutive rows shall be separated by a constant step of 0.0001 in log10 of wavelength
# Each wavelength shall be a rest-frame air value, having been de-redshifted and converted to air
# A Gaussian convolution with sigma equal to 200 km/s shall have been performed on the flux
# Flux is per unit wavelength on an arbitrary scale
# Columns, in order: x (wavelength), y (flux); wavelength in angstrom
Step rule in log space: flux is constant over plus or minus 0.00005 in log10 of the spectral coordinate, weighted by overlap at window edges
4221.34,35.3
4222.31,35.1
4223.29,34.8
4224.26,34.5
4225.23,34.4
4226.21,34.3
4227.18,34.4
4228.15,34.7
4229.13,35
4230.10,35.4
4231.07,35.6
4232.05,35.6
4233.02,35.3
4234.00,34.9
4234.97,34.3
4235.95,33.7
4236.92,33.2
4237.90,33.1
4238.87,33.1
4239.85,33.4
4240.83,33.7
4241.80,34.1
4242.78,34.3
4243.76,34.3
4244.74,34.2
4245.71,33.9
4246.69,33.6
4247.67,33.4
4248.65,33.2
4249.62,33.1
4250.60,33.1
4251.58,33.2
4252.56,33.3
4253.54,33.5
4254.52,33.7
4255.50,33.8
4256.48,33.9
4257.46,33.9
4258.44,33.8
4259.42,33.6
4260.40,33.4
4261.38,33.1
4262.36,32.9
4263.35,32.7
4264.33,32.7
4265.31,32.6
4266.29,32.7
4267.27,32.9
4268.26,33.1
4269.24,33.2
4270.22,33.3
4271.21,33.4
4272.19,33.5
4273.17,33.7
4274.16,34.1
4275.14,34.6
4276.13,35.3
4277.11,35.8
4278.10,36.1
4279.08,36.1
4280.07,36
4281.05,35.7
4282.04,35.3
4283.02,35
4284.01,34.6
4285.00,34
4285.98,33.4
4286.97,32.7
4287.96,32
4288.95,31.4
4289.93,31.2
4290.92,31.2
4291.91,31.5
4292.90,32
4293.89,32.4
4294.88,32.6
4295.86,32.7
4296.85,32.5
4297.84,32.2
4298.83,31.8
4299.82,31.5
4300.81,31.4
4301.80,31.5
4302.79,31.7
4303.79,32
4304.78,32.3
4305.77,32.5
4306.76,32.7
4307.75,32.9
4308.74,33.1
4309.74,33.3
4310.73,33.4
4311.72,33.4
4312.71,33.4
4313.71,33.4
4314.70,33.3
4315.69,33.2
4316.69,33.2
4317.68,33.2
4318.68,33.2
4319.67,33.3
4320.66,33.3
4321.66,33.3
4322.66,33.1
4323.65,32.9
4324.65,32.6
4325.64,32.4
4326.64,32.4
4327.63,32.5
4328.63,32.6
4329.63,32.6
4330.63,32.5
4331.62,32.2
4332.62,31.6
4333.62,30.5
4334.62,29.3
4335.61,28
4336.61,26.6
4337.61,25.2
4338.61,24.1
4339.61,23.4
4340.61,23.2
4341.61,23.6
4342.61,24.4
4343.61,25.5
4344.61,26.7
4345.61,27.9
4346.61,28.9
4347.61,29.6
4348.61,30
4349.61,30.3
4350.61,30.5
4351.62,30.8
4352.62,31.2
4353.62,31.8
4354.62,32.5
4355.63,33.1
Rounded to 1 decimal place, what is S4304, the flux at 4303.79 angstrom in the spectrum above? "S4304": 32.0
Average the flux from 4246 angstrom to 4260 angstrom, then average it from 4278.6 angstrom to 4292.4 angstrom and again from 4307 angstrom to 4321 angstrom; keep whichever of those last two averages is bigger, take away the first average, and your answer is 0.1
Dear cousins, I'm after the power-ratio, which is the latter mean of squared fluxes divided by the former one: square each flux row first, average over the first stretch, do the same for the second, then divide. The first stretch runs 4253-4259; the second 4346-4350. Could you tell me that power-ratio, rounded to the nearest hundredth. 0.77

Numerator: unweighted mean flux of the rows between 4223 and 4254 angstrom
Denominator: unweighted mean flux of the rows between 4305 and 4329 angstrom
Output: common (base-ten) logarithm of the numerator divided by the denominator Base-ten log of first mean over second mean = 0.014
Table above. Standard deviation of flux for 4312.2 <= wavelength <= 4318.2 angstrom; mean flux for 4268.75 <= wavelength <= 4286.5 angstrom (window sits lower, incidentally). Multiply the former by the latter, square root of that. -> 1.8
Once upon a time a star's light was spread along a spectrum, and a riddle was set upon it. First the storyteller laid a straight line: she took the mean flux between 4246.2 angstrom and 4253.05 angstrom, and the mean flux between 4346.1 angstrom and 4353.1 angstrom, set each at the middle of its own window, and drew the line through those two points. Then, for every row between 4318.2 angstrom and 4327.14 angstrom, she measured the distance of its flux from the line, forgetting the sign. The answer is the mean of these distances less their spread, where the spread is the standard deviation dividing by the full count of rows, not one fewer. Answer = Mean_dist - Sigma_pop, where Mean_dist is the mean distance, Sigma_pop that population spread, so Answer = 1.64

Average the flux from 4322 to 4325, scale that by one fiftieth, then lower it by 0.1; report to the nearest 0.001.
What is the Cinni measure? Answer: 0.557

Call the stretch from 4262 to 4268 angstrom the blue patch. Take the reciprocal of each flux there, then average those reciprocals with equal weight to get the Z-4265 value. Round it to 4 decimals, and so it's 0.0305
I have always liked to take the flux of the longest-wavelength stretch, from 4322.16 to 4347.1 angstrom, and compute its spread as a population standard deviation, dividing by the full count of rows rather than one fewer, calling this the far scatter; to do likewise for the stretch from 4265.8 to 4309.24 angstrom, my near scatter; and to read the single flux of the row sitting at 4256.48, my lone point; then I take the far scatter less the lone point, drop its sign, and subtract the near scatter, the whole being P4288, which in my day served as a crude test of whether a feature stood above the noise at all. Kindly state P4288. 29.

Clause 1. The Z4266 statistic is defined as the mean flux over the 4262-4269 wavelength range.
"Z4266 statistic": 32.8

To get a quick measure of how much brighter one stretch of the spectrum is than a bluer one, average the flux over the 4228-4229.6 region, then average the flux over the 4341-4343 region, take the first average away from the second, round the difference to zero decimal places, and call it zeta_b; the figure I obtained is -11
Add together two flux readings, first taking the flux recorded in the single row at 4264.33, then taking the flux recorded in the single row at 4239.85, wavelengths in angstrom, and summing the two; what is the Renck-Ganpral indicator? 66.1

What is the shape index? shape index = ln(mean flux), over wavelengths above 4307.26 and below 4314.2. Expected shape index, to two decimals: 3.50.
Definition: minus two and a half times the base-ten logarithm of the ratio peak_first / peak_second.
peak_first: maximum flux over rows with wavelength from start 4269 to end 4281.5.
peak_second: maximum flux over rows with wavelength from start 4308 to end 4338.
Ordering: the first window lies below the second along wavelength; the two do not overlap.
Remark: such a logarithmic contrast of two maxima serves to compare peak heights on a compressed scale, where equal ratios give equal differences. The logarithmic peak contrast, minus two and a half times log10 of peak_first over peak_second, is -0.084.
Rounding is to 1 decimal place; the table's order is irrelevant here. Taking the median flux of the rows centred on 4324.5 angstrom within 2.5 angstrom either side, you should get 32.6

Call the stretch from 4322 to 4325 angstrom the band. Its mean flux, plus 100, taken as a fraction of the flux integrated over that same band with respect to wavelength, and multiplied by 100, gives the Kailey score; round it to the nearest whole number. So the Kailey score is 135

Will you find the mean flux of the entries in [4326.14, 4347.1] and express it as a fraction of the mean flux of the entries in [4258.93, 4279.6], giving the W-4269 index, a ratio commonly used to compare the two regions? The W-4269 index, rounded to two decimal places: 0.84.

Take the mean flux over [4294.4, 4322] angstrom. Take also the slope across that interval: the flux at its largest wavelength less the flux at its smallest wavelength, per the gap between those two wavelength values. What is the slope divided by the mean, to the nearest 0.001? 0.001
